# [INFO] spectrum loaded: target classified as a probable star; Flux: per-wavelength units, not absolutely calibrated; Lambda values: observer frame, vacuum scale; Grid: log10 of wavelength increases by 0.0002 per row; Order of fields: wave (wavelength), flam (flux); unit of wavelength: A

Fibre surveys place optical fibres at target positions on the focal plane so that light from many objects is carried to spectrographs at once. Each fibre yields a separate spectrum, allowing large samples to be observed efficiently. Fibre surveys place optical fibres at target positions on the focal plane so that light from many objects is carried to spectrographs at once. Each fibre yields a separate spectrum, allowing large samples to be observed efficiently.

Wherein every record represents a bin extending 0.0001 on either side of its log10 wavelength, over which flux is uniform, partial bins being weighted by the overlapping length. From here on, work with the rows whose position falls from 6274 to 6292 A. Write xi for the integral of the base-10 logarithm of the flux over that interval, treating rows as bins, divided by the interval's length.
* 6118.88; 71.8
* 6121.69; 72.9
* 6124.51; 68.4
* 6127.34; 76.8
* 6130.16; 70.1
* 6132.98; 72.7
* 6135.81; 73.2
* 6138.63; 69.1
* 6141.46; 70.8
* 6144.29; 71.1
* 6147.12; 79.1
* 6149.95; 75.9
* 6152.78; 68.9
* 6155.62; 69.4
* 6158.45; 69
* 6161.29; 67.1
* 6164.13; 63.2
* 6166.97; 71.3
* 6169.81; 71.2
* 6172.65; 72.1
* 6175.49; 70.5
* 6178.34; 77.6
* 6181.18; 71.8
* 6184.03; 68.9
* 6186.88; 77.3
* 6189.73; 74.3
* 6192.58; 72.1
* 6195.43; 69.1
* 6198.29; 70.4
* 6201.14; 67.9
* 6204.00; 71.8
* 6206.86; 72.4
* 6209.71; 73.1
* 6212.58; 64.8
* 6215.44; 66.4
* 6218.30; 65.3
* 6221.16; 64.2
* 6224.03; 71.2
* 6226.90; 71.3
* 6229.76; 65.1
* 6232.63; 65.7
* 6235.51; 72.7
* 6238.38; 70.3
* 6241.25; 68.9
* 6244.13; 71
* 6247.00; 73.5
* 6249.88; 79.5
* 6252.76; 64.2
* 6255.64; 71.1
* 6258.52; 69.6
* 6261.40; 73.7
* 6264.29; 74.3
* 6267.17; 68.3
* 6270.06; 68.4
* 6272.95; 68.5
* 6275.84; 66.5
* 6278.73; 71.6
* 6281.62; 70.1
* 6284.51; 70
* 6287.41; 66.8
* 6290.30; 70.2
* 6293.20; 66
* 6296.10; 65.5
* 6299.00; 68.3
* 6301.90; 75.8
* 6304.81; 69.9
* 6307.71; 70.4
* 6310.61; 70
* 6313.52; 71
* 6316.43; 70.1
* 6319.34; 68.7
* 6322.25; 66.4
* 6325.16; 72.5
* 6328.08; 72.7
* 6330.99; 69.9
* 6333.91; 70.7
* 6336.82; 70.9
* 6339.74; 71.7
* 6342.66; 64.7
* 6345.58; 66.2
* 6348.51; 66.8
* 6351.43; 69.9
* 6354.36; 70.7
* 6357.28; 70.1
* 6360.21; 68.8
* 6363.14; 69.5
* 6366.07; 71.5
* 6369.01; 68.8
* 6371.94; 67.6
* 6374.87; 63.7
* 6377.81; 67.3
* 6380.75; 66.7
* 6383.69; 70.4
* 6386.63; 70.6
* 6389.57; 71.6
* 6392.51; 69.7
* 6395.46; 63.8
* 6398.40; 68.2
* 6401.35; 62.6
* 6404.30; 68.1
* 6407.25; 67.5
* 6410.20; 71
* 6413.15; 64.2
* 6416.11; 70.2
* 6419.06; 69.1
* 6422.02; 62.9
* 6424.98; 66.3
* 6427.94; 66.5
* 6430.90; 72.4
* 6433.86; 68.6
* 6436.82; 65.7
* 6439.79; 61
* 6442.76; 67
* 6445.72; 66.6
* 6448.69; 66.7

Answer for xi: 1.84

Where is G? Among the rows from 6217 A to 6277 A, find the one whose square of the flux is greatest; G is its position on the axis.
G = 6249.88 A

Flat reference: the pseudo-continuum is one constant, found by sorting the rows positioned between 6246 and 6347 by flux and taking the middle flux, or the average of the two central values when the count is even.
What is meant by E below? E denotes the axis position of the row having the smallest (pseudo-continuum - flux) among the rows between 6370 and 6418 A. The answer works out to 6389.57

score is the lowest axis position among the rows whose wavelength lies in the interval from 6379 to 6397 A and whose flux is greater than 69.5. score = 6383.69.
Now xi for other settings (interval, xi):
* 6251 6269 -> 1.85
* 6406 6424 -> 1.83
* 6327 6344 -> 1.85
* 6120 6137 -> 1.86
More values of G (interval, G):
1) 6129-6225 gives 6147.12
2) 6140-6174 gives 6147.12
